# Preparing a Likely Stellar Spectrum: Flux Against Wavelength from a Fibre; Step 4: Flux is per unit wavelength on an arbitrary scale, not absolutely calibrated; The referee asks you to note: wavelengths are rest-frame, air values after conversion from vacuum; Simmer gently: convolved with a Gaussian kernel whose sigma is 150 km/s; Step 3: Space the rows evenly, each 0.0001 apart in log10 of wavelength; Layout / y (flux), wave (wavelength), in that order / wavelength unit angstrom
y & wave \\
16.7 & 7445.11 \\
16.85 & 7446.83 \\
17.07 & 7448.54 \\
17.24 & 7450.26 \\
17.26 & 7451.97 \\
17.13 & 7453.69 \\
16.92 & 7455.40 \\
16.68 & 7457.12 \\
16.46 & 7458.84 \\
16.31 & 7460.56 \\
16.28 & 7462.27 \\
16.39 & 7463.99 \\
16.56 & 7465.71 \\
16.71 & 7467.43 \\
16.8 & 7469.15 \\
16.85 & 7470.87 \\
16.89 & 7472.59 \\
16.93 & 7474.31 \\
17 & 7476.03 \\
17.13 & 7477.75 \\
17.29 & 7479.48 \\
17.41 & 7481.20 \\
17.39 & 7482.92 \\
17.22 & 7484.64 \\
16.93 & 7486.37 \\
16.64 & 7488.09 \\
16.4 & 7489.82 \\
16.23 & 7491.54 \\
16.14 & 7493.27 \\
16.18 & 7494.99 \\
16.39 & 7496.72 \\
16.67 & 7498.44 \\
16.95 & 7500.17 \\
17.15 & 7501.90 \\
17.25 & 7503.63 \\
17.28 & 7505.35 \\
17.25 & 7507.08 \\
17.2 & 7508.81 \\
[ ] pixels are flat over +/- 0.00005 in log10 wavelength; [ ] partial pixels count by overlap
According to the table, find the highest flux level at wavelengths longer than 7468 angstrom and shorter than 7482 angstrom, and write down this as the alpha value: 17.41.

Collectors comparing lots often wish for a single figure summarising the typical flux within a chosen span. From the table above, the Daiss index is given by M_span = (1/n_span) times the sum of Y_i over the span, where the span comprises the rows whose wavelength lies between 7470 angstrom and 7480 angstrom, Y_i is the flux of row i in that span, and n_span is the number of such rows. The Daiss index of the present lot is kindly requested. 17.0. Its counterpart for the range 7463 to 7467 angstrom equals 16.5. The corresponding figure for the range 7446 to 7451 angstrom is 17.1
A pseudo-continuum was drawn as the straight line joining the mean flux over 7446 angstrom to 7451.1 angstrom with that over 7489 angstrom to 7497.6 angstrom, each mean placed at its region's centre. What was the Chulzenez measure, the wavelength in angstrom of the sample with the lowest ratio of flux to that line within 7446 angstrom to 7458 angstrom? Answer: 7446.83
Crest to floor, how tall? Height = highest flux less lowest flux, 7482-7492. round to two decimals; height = 1.16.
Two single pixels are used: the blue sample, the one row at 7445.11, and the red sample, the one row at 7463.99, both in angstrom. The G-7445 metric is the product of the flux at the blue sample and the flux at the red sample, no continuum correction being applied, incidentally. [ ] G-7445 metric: 274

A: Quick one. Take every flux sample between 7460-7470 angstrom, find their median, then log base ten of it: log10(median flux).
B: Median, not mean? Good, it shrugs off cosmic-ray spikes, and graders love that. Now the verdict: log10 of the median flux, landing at 1.22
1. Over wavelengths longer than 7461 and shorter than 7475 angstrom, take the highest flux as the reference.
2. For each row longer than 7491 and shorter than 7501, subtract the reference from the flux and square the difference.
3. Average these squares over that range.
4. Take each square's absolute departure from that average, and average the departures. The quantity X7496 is 0.22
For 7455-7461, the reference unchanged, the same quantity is 0.14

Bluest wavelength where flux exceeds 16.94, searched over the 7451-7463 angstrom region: 7451.97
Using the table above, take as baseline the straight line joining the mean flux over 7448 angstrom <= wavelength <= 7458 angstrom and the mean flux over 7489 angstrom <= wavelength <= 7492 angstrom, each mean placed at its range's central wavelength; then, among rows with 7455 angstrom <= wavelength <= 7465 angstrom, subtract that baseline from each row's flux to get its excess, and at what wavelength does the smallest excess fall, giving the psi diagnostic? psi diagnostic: 7460.56 angstrom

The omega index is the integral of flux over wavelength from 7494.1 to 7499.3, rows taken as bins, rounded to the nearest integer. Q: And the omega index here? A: 85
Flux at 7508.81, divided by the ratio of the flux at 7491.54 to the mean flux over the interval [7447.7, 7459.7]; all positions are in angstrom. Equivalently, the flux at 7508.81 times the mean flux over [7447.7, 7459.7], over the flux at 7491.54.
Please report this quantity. 18.0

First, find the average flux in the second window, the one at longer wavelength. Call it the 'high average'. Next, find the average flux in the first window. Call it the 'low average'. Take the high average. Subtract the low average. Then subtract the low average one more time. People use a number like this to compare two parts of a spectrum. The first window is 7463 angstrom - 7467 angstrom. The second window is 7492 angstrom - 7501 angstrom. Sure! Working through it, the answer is -16.5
